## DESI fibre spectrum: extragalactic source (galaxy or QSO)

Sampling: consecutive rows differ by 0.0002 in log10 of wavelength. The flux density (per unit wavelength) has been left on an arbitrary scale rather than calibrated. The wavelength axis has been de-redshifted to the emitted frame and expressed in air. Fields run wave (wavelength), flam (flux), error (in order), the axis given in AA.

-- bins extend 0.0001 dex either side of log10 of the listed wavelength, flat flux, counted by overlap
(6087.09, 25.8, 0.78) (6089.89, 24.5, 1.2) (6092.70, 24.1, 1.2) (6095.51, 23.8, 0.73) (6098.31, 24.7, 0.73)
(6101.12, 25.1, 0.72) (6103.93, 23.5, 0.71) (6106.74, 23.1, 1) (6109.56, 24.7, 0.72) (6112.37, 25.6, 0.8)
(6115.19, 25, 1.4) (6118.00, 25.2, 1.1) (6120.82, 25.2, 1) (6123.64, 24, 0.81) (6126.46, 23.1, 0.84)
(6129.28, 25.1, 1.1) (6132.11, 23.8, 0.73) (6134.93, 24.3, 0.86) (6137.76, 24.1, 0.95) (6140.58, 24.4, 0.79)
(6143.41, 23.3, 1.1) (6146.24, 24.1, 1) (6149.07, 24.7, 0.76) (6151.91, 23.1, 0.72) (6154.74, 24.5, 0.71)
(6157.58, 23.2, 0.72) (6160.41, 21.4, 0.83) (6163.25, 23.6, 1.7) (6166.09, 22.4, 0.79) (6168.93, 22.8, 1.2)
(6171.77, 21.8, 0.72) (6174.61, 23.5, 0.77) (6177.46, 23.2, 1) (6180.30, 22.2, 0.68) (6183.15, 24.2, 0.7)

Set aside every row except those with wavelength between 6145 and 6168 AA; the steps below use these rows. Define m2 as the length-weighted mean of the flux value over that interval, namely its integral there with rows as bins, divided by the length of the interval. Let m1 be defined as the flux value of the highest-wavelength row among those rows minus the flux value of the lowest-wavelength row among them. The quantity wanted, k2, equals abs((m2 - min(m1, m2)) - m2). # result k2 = 1.7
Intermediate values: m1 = -1.7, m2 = 23.4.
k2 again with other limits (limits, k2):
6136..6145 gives 0.8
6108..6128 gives 1.6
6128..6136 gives 0.8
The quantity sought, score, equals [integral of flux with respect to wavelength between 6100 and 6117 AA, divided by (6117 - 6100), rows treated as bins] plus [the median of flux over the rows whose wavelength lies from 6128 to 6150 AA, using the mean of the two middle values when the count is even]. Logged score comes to 48.7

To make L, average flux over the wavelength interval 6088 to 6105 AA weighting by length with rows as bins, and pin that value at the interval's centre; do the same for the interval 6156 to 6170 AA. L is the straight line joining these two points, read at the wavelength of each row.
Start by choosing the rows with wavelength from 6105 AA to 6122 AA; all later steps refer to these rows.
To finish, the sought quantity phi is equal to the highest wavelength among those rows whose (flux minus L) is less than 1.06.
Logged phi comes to 6109.56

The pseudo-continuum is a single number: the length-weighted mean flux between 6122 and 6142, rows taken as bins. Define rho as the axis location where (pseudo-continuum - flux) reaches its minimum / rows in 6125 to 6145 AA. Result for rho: 6129.28 AA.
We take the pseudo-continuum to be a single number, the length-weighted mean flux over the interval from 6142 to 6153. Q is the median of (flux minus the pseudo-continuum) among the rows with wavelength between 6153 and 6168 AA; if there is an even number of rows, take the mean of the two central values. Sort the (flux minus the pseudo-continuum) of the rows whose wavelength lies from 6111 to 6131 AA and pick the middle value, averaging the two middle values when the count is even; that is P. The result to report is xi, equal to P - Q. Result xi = 1.9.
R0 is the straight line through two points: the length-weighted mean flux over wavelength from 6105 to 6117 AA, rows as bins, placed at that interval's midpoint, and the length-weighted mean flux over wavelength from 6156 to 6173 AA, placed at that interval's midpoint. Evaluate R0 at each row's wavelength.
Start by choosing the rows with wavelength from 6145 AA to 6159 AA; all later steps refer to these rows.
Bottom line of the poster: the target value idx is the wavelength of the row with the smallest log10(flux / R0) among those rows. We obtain 6151.91 AA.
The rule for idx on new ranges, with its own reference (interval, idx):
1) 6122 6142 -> 6126.46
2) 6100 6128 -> 6106.74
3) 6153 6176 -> 6160.41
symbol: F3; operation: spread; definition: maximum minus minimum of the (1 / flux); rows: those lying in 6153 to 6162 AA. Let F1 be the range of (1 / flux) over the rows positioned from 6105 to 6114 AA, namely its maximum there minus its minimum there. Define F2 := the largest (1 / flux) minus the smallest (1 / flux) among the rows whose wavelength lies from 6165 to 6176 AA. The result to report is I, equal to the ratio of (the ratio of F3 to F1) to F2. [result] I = 421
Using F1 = 0.0042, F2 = 0.0033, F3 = 0.0059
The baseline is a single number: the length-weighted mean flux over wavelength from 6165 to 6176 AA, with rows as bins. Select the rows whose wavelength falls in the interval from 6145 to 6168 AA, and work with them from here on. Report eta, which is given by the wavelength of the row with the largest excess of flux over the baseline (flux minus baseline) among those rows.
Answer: 6149.07 AA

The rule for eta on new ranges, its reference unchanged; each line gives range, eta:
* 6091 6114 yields 6112.37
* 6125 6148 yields 6129.28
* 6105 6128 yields 6112.37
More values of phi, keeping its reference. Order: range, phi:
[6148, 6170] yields 6168.93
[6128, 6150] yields 6146.24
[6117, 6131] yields 6126.46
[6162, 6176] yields 6171.77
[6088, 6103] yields 6101.12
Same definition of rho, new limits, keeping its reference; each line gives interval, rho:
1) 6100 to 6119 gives 6112.37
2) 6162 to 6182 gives 6163.25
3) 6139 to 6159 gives 6149.07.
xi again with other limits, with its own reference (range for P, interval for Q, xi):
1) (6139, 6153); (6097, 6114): -0.6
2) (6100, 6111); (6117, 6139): -0.1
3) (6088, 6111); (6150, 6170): 1.2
